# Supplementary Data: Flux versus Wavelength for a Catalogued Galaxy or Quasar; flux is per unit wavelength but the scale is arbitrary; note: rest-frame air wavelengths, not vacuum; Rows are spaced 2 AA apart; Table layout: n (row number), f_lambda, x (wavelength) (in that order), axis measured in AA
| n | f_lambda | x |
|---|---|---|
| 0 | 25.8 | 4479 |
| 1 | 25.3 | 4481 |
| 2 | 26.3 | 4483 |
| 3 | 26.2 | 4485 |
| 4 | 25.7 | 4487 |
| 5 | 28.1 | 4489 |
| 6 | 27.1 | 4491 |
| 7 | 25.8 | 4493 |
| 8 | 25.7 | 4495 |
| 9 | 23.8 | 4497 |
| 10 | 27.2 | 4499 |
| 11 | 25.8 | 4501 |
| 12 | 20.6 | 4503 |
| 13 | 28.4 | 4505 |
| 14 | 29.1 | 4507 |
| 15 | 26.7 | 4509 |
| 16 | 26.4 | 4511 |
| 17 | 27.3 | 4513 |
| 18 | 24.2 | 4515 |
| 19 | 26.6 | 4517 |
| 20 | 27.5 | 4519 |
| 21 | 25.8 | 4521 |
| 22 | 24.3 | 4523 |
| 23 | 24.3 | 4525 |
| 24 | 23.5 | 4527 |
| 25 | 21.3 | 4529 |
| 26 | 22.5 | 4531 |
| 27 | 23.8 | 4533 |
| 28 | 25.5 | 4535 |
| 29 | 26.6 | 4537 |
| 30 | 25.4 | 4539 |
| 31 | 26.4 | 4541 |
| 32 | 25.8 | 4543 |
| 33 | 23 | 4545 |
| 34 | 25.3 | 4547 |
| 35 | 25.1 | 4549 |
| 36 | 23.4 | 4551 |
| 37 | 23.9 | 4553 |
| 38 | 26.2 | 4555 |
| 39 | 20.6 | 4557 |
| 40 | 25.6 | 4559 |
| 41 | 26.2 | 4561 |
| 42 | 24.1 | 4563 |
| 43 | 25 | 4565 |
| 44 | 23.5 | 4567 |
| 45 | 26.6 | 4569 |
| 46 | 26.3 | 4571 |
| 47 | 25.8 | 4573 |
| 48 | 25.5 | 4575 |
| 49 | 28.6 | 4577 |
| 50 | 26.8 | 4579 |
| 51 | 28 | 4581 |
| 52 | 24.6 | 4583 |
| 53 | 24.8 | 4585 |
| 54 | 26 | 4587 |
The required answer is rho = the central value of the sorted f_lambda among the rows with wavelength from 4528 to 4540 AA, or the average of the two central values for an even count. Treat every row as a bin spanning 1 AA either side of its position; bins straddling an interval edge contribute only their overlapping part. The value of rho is 24.6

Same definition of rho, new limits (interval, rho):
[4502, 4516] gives 26.7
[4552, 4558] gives 23.9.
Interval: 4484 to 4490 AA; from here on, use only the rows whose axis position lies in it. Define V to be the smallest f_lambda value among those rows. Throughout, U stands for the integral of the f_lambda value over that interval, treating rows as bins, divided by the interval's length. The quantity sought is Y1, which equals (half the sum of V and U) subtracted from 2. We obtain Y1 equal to -24.2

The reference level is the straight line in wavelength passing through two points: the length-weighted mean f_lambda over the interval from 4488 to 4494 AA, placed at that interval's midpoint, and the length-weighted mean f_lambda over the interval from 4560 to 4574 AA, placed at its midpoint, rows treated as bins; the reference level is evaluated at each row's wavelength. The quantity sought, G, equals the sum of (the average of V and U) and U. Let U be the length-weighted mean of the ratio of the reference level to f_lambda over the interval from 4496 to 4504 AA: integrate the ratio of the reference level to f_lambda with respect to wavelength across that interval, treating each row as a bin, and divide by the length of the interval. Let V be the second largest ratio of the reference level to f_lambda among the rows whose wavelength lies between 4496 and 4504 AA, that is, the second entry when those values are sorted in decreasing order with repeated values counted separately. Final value 2.23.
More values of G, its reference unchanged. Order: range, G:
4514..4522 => 2.04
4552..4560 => 2.15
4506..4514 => 1.96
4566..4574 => 1.98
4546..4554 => 2.12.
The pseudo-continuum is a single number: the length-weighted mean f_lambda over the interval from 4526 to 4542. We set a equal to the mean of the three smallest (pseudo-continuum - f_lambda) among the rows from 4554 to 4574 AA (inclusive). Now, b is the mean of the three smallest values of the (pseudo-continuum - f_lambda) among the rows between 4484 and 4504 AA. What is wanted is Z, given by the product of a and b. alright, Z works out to 6.2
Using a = -2.0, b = -3.1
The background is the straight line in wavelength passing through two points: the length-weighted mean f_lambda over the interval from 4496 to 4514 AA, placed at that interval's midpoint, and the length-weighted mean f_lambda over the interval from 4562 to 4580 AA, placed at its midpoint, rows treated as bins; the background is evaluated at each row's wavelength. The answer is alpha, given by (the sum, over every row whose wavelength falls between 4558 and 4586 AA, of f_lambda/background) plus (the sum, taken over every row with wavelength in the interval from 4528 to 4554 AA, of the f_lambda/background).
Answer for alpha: 26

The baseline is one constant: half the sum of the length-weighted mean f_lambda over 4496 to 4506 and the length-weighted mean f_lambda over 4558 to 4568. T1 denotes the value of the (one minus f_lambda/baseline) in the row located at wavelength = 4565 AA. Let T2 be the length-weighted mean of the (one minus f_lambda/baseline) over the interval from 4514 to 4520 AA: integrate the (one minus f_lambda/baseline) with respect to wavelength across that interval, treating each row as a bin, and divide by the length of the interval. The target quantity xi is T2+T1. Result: 0.0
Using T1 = 0.0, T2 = -0.043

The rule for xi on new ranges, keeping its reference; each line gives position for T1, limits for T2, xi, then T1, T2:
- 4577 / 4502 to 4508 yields -0.2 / -0.1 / -0.041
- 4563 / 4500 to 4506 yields 0.0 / 0.0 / 0.003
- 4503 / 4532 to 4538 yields 0.2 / 0.2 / -0.011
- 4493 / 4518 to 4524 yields -0.1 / 0.0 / -0.034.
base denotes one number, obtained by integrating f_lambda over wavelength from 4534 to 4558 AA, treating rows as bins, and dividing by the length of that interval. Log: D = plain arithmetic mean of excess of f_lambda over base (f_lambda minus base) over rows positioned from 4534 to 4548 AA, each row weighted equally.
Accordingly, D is 0.7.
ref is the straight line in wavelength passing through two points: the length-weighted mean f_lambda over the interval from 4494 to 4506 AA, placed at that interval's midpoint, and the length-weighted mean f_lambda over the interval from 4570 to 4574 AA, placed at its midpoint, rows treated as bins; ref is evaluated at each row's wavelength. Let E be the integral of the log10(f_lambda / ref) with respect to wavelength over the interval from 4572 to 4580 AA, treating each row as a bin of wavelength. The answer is 0.07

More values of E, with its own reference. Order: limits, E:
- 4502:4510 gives 0.09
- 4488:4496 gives 0.20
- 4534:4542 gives 0.04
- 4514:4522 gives 0.07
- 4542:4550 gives -0.14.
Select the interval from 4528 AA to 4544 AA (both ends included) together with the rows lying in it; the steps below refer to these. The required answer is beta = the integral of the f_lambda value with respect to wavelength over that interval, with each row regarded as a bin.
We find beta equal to 395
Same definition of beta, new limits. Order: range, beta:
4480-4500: 522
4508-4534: 648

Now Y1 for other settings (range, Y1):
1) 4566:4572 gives -22.5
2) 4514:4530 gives -21.0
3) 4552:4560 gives -20.3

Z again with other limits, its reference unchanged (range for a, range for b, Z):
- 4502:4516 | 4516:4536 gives 8.8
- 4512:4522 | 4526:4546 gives 5.2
